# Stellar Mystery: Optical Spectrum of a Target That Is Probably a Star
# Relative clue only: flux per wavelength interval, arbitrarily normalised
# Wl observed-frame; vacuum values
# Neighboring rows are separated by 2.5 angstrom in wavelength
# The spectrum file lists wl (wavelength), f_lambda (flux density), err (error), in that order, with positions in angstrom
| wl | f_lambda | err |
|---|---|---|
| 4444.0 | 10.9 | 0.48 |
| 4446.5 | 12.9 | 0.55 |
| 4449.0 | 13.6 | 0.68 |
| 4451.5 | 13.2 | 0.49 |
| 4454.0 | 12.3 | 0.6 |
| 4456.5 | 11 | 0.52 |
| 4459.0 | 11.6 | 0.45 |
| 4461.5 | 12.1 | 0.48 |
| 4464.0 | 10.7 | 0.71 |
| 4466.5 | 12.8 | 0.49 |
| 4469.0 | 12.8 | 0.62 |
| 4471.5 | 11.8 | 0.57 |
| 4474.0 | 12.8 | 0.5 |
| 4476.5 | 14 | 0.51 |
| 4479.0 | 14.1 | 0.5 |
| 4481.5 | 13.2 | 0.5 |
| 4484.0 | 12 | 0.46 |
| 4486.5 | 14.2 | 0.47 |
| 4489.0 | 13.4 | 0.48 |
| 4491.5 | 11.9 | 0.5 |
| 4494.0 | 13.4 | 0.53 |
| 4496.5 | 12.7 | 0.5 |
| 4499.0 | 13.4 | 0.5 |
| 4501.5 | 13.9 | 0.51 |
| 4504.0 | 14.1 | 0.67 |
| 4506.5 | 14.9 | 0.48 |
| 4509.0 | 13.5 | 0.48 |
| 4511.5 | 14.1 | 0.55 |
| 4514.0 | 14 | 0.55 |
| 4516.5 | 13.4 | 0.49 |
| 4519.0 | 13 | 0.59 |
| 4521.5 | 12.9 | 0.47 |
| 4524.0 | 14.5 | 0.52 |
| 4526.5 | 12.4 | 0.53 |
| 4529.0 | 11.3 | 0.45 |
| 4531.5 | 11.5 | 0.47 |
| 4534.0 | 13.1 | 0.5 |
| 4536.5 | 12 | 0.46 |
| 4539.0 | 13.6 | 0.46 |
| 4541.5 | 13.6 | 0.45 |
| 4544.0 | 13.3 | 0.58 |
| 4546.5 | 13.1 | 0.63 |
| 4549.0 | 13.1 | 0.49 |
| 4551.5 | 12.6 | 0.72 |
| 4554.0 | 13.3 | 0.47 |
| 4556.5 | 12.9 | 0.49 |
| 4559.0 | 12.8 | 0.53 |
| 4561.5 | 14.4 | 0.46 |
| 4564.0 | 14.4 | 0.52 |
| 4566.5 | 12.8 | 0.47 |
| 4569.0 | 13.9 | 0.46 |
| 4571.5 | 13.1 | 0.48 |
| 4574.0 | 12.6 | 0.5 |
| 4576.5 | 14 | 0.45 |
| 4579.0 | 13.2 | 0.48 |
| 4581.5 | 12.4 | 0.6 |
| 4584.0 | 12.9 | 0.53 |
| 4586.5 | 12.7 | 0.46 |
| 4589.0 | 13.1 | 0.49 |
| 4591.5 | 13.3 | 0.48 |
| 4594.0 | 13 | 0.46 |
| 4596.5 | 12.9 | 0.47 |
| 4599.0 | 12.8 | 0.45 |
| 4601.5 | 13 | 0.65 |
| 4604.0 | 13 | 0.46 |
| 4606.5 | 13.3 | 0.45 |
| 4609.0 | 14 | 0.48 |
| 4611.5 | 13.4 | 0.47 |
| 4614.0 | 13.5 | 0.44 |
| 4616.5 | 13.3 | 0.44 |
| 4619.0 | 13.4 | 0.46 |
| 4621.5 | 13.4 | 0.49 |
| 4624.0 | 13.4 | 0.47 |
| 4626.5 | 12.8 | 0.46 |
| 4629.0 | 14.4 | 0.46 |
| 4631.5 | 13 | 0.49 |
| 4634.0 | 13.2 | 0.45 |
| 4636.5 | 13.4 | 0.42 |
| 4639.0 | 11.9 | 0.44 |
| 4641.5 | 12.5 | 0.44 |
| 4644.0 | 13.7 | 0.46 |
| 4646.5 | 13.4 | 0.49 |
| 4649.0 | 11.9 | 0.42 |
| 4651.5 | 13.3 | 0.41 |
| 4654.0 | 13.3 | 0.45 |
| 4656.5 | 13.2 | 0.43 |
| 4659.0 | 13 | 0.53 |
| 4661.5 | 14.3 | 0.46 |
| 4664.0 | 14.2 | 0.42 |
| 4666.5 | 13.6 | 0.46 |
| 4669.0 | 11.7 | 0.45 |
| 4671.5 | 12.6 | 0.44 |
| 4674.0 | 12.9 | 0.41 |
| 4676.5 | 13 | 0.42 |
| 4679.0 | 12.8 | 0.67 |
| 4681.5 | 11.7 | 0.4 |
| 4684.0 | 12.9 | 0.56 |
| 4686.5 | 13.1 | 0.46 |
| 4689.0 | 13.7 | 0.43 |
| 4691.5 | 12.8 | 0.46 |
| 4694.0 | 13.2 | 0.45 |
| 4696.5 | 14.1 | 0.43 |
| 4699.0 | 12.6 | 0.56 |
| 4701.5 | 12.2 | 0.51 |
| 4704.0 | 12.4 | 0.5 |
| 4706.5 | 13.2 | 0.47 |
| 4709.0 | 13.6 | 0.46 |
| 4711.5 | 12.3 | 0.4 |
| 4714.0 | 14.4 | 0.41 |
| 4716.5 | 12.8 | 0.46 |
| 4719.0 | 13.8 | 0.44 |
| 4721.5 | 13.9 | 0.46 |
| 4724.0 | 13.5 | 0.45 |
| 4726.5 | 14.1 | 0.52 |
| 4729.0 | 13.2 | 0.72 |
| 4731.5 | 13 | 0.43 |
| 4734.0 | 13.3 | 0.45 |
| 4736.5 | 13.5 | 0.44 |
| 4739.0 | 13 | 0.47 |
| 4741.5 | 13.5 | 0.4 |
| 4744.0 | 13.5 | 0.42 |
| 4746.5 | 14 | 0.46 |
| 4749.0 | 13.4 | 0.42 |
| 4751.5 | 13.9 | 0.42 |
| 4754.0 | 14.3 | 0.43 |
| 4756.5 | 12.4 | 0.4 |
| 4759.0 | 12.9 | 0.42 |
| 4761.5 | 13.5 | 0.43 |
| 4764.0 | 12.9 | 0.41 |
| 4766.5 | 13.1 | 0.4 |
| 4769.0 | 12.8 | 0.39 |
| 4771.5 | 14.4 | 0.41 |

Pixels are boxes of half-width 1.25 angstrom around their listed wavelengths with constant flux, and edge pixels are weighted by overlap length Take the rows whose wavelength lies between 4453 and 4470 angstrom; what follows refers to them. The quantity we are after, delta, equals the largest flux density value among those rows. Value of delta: 12.8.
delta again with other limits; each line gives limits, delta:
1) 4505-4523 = 14.9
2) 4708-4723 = 14.4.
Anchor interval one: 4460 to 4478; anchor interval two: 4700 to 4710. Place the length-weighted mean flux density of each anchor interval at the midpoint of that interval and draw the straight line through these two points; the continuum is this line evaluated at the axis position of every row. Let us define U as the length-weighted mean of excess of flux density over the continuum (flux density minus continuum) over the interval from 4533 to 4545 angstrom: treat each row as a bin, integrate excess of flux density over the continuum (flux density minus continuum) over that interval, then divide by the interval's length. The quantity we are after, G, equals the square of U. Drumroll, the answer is 0.32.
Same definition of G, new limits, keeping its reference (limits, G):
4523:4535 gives 0.00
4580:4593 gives 0.07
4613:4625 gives 0.51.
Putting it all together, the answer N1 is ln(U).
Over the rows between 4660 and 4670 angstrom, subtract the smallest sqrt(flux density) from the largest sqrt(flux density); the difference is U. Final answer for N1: -1.02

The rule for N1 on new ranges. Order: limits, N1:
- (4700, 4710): -1.63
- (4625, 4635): -1.53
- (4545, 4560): -2.33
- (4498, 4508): -1.61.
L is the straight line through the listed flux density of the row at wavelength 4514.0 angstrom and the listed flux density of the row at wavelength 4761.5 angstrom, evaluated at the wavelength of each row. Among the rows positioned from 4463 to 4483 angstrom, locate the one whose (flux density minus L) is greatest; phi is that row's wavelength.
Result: 4479.0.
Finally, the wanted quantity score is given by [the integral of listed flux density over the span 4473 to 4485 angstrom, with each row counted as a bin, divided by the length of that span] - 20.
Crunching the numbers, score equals -6.7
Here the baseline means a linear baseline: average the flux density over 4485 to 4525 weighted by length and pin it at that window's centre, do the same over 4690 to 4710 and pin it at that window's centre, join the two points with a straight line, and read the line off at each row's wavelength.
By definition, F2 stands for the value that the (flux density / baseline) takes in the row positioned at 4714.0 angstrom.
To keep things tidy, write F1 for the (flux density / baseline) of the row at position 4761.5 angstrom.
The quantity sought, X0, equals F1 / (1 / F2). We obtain 1.17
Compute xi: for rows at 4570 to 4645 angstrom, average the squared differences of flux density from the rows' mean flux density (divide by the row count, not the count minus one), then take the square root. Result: 0.49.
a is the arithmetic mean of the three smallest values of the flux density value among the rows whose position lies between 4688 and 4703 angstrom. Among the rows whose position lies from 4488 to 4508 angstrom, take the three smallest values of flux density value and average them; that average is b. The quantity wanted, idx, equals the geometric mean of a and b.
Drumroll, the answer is 12.6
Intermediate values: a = 12.5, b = 12.7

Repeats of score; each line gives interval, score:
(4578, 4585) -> -7.2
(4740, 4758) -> -6.4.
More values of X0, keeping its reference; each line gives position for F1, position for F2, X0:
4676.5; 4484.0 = 0.88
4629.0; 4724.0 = 1.14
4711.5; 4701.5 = 0.89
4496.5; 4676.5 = 0.93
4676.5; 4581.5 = 0.92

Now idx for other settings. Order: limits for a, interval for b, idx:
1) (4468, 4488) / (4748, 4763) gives 12.5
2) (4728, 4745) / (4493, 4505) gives 13.1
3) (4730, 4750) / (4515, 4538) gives 12.3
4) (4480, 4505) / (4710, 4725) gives 12.5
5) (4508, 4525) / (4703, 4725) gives 12.8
